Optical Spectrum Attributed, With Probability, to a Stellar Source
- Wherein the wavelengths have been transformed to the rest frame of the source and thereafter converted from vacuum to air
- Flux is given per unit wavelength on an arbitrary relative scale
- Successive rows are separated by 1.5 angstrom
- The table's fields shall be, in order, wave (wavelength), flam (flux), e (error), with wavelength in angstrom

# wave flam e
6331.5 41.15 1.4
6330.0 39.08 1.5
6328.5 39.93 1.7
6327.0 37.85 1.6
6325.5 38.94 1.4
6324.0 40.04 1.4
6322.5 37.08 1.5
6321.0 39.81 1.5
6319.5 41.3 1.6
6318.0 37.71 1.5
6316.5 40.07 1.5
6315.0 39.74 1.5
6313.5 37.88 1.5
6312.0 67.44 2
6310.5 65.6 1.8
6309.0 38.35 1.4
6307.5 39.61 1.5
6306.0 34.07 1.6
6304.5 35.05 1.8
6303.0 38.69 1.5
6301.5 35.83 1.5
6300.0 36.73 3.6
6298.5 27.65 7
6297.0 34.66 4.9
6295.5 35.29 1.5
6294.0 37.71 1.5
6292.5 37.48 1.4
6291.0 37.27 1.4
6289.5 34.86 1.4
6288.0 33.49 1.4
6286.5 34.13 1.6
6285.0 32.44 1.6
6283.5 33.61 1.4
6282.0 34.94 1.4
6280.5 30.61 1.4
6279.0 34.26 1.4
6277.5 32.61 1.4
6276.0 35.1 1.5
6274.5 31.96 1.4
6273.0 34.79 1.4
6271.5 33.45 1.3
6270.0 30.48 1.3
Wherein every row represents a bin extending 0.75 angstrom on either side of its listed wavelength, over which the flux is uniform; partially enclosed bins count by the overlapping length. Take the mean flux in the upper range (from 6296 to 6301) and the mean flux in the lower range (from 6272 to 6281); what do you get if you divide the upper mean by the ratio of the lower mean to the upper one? 33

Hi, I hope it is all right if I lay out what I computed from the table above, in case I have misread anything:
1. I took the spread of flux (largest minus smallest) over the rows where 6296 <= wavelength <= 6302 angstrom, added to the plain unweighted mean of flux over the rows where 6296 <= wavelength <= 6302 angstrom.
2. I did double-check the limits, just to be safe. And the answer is 43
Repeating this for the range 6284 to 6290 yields 36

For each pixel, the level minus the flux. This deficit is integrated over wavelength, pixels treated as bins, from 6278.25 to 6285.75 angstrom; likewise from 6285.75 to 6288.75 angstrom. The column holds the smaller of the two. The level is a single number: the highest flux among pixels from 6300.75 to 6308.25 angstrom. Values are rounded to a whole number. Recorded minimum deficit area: 17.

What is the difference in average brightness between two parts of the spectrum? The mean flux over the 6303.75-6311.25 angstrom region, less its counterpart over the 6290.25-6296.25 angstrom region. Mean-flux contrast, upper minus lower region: 5.6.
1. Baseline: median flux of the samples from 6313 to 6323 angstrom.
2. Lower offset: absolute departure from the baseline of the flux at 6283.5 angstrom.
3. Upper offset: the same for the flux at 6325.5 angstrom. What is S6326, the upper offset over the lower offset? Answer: 0.13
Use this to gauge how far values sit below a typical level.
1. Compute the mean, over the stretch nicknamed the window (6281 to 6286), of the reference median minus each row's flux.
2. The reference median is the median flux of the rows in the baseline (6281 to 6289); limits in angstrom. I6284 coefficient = 0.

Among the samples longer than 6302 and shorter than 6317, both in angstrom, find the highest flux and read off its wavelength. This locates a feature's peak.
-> 6312.0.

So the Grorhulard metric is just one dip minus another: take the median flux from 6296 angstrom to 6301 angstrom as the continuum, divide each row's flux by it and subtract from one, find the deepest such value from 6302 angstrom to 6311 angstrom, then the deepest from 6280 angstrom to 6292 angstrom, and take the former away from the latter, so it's 0.10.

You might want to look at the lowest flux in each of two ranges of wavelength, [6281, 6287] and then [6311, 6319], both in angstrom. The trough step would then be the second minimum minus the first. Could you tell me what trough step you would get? 5.3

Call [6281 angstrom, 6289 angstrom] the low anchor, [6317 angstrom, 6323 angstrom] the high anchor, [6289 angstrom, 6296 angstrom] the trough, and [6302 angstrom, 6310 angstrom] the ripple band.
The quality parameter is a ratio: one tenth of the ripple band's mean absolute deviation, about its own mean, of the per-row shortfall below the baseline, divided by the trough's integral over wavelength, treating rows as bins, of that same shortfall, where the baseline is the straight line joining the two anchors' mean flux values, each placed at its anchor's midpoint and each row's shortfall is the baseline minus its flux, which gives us -0.02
